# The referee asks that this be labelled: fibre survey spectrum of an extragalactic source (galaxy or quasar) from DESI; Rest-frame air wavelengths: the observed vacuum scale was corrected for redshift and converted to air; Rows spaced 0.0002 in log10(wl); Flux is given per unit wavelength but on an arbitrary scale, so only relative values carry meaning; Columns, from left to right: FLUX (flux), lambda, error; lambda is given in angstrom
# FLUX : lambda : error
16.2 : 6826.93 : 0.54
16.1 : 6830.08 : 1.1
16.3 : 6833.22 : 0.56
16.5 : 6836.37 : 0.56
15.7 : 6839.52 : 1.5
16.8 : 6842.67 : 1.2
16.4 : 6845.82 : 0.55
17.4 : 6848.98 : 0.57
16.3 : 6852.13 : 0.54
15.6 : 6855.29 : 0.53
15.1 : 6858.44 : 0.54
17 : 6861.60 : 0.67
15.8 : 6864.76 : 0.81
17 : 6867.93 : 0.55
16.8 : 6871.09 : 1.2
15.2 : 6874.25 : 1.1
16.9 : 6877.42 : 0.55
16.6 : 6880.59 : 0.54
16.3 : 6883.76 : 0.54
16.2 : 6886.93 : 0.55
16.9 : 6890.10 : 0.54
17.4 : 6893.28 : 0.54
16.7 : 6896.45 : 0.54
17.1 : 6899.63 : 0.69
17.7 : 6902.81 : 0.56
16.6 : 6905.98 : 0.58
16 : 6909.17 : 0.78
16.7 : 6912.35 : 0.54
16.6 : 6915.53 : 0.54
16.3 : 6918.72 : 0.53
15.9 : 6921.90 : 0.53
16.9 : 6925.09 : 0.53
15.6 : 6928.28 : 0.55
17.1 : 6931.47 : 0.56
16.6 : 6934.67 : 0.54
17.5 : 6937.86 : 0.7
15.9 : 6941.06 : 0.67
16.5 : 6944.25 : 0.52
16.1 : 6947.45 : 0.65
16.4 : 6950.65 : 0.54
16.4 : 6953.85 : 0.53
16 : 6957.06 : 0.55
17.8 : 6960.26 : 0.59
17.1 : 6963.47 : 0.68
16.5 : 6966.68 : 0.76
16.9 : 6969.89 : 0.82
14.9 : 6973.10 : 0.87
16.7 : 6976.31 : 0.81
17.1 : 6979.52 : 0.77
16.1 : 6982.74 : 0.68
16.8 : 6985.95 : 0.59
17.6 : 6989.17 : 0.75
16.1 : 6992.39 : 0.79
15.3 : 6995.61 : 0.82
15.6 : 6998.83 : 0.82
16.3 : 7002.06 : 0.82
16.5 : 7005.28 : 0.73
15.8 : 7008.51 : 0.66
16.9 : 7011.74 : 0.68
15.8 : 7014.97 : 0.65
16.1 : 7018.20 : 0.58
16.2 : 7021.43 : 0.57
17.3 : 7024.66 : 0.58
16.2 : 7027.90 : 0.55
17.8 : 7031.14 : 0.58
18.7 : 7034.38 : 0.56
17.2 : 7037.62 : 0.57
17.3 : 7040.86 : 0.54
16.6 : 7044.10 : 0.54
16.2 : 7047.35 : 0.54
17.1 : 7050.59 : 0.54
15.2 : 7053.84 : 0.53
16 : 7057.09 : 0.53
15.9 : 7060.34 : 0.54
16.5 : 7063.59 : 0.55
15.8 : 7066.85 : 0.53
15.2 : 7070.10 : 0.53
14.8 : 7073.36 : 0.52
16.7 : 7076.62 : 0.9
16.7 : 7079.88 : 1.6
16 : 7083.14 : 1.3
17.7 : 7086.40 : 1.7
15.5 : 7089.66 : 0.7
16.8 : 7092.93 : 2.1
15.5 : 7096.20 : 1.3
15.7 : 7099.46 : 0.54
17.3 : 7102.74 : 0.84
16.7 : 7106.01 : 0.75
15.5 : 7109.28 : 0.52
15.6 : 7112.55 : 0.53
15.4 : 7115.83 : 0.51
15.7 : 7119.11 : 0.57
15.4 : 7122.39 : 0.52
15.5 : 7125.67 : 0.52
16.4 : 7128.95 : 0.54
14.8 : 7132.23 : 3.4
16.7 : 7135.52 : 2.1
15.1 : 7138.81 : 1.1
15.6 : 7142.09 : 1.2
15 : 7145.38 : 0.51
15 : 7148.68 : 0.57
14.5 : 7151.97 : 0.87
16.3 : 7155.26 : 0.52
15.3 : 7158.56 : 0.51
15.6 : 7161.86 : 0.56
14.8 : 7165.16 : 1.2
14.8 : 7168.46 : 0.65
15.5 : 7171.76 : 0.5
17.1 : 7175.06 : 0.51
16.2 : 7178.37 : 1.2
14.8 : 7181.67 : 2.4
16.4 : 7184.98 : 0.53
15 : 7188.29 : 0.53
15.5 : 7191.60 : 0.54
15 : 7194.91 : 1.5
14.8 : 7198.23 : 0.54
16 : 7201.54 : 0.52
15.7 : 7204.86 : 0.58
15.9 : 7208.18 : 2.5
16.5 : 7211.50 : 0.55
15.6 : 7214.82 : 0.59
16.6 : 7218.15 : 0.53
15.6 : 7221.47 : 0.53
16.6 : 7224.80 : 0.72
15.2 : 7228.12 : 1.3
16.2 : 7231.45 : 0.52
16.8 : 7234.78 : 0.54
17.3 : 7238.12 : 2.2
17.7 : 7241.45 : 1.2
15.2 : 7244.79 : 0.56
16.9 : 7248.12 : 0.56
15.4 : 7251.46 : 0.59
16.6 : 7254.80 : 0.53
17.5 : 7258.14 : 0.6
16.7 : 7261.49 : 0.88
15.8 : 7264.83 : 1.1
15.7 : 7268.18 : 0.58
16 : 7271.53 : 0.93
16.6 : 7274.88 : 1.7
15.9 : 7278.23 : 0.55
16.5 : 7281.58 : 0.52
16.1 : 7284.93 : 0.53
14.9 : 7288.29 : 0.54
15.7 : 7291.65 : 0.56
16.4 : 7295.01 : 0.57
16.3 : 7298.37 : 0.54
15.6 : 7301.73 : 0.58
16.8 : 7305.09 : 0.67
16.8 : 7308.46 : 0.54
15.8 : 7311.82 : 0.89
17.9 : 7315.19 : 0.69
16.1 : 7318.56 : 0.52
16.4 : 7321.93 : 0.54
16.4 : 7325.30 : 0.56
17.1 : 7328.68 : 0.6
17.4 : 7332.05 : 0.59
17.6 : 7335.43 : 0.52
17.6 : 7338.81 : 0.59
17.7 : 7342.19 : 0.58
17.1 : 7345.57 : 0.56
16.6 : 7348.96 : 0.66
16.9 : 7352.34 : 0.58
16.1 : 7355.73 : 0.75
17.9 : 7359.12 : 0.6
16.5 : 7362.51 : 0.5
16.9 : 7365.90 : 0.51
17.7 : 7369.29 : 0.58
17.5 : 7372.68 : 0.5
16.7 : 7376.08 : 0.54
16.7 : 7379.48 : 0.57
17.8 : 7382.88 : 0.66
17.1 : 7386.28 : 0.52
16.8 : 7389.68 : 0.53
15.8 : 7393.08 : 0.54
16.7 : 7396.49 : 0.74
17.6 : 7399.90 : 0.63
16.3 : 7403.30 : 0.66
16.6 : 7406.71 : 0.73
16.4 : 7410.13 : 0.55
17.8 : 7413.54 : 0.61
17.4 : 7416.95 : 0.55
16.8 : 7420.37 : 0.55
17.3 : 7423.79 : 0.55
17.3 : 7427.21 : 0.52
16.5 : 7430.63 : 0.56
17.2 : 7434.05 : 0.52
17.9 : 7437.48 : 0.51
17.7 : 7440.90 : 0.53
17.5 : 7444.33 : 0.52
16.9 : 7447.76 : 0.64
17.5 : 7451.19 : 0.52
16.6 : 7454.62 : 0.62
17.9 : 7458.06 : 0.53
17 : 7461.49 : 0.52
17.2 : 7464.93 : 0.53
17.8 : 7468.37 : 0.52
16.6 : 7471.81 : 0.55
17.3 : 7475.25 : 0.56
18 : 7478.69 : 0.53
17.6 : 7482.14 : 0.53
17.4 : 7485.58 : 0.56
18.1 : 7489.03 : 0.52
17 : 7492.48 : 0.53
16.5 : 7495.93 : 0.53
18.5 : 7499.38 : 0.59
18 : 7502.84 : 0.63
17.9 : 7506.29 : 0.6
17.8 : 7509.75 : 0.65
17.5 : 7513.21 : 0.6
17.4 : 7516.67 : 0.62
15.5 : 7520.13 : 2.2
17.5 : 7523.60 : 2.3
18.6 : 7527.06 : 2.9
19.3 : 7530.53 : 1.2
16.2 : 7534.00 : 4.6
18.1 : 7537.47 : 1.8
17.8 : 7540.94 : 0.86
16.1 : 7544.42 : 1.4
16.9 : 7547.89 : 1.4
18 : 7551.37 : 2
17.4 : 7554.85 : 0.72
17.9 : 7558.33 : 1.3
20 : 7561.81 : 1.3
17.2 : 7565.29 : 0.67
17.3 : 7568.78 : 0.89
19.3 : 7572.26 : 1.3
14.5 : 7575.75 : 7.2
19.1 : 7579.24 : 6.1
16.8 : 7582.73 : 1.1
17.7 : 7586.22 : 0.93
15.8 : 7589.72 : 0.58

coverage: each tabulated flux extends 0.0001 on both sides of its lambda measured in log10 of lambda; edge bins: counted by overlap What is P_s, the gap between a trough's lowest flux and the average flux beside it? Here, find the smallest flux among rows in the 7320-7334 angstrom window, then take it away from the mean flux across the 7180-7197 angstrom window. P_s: -1.1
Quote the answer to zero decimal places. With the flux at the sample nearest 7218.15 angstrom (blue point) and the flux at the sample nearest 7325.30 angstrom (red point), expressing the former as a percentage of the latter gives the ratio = 101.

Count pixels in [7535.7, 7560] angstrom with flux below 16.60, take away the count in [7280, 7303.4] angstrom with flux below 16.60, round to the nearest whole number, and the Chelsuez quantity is -6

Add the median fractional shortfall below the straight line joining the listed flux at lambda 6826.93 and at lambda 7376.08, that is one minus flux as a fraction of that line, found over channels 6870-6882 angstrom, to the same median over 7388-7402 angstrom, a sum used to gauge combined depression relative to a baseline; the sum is -0.030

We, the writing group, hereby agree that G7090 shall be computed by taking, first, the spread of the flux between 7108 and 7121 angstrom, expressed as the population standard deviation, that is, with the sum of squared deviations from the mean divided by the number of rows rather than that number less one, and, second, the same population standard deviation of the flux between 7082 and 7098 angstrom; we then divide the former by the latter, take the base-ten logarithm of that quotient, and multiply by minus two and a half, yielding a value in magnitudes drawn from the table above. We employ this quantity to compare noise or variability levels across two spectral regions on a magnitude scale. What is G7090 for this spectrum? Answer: 2.2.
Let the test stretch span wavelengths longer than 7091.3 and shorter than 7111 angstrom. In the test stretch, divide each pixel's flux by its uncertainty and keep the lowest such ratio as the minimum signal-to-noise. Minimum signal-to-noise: 8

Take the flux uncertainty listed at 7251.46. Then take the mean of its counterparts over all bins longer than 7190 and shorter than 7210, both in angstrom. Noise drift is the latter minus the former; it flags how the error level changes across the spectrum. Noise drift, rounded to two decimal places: 0.44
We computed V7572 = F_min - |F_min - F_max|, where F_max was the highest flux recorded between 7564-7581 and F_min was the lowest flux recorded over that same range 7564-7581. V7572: 9.7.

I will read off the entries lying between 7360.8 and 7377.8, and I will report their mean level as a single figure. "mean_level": 17.1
